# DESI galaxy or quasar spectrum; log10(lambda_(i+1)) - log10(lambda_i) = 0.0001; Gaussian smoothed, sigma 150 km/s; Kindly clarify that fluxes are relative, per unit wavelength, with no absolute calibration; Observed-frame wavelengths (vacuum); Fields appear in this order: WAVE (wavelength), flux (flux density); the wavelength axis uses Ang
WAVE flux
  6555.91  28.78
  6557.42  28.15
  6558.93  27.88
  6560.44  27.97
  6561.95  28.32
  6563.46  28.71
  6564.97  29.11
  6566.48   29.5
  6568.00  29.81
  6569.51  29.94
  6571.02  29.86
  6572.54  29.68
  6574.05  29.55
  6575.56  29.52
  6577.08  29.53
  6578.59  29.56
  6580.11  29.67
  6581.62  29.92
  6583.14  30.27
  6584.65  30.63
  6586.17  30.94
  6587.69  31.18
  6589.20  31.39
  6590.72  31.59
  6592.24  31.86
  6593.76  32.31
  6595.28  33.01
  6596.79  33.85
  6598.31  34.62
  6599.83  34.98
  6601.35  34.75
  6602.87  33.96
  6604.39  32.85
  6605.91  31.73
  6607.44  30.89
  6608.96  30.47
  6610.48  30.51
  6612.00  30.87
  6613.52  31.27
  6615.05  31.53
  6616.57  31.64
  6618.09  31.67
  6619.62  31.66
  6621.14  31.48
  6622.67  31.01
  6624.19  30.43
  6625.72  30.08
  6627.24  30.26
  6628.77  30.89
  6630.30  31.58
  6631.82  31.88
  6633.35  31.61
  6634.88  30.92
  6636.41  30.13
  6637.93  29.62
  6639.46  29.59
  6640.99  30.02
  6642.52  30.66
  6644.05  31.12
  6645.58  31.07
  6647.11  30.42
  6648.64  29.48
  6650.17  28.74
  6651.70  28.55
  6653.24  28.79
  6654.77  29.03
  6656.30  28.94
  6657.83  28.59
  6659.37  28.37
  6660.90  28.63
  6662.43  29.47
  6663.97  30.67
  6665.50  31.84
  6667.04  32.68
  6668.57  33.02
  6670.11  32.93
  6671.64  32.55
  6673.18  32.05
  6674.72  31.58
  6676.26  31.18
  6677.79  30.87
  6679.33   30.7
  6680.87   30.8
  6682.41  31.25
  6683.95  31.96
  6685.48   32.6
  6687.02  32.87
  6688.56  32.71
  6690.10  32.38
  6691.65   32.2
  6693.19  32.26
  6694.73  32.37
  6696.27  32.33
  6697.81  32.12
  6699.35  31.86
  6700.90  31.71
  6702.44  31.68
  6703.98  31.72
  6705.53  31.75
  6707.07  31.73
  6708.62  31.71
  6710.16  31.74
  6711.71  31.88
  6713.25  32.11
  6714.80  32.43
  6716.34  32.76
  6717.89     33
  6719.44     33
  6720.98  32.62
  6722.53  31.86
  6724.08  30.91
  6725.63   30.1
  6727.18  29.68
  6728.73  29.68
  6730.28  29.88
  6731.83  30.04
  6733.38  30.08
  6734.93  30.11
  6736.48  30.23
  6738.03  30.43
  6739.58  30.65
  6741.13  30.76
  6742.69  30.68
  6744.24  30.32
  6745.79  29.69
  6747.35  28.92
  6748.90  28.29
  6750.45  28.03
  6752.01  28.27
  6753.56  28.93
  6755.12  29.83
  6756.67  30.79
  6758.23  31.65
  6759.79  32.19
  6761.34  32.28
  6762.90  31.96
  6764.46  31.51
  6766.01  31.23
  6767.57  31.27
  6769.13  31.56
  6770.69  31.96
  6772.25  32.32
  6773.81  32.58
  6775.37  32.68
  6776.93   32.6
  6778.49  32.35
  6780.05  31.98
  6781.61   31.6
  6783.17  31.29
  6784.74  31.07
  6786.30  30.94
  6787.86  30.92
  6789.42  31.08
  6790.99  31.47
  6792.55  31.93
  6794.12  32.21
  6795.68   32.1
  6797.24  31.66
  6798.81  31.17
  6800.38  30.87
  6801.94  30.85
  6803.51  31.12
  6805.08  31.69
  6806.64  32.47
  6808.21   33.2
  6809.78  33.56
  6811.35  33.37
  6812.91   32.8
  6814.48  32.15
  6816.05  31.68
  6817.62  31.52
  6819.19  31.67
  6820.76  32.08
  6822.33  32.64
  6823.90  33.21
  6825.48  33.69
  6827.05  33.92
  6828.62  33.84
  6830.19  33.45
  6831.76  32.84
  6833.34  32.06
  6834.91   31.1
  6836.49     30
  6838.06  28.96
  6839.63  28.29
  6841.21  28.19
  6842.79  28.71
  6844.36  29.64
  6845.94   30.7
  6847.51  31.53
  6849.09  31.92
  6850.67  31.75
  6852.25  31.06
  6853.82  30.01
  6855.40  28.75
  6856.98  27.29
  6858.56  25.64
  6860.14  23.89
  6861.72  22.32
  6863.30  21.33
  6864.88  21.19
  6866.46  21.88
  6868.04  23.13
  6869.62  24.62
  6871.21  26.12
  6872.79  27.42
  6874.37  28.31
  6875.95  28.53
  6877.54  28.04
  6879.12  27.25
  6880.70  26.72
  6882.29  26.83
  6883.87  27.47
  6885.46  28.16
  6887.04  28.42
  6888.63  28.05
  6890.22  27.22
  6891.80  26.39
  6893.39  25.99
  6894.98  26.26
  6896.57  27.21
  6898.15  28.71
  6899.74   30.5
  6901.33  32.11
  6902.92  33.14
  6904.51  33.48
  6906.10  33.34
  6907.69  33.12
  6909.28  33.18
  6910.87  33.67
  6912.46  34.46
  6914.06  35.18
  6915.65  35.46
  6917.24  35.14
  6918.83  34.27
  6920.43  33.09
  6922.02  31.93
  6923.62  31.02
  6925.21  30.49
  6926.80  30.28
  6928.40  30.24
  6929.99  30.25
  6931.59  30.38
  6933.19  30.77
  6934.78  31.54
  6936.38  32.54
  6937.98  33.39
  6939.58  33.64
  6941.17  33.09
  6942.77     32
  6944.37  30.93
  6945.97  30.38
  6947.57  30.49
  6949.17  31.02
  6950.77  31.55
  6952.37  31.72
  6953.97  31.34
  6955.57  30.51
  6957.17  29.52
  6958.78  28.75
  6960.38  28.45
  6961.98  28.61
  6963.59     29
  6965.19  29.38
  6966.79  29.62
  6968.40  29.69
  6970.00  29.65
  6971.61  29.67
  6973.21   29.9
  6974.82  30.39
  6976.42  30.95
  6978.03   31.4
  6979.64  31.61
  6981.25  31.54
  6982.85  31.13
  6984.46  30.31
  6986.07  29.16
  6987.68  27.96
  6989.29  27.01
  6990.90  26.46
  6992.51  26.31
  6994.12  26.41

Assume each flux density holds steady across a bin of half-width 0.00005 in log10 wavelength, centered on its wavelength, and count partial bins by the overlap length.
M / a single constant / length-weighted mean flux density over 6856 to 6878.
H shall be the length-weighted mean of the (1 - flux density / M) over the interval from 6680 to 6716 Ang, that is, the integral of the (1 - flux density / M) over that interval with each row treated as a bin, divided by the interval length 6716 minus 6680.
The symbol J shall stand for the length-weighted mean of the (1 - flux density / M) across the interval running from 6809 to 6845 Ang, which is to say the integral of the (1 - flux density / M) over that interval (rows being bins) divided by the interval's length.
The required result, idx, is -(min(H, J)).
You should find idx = 0.283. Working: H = -0.28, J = -0.271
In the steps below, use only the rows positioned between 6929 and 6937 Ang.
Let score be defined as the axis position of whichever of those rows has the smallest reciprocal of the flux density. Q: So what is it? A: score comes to 6936.38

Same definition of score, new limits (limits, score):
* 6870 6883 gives 6875.95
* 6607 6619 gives 6618.09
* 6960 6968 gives 6966.79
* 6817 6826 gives 6825.48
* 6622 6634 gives 6631.82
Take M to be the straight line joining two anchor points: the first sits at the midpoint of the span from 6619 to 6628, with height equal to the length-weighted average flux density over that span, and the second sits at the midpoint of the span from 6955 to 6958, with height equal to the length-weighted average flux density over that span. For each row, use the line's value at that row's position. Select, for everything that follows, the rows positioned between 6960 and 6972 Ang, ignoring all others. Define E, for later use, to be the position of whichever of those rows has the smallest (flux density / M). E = 6960.38 Ang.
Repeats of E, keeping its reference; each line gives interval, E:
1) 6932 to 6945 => 6933.19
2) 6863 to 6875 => 6864.88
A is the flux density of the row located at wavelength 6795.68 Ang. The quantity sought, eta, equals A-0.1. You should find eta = 32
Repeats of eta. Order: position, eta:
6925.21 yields 30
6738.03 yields 30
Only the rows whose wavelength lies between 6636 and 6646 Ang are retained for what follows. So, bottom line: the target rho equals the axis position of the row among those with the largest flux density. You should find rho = 6644.05 Ang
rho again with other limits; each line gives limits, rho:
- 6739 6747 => 6741.13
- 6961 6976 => 6974.82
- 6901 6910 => 6904.51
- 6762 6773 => 6772.25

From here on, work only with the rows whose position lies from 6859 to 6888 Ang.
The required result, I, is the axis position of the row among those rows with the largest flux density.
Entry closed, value 6875.95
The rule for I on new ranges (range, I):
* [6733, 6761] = 6759.79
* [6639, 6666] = 6665.50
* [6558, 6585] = 6584.65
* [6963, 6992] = 6979.64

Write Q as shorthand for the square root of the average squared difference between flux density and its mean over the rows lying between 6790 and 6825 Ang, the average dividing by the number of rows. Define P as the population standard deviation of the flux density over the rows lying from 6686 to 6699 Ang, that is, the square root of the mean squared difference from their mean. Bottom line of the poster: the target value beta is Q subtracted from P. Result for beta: -0.5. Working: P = 0.2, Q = 0.78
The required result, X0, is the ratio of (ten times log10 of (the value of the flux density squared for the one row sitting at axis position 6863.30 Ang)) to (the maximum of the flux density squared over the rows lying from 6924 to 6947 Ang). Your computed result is 0.023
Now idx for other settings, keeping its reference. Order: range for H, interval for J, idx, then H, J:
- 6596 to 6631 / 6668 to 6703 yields 0.282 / -0.28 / -0.282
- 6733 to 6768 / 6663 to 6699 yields 0.281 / -0.22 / -0.281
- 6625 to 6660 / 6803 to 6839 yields 0.294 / -0.20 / -0.294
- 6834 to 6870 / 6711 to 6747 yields 0.241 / -0.10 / -0.241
